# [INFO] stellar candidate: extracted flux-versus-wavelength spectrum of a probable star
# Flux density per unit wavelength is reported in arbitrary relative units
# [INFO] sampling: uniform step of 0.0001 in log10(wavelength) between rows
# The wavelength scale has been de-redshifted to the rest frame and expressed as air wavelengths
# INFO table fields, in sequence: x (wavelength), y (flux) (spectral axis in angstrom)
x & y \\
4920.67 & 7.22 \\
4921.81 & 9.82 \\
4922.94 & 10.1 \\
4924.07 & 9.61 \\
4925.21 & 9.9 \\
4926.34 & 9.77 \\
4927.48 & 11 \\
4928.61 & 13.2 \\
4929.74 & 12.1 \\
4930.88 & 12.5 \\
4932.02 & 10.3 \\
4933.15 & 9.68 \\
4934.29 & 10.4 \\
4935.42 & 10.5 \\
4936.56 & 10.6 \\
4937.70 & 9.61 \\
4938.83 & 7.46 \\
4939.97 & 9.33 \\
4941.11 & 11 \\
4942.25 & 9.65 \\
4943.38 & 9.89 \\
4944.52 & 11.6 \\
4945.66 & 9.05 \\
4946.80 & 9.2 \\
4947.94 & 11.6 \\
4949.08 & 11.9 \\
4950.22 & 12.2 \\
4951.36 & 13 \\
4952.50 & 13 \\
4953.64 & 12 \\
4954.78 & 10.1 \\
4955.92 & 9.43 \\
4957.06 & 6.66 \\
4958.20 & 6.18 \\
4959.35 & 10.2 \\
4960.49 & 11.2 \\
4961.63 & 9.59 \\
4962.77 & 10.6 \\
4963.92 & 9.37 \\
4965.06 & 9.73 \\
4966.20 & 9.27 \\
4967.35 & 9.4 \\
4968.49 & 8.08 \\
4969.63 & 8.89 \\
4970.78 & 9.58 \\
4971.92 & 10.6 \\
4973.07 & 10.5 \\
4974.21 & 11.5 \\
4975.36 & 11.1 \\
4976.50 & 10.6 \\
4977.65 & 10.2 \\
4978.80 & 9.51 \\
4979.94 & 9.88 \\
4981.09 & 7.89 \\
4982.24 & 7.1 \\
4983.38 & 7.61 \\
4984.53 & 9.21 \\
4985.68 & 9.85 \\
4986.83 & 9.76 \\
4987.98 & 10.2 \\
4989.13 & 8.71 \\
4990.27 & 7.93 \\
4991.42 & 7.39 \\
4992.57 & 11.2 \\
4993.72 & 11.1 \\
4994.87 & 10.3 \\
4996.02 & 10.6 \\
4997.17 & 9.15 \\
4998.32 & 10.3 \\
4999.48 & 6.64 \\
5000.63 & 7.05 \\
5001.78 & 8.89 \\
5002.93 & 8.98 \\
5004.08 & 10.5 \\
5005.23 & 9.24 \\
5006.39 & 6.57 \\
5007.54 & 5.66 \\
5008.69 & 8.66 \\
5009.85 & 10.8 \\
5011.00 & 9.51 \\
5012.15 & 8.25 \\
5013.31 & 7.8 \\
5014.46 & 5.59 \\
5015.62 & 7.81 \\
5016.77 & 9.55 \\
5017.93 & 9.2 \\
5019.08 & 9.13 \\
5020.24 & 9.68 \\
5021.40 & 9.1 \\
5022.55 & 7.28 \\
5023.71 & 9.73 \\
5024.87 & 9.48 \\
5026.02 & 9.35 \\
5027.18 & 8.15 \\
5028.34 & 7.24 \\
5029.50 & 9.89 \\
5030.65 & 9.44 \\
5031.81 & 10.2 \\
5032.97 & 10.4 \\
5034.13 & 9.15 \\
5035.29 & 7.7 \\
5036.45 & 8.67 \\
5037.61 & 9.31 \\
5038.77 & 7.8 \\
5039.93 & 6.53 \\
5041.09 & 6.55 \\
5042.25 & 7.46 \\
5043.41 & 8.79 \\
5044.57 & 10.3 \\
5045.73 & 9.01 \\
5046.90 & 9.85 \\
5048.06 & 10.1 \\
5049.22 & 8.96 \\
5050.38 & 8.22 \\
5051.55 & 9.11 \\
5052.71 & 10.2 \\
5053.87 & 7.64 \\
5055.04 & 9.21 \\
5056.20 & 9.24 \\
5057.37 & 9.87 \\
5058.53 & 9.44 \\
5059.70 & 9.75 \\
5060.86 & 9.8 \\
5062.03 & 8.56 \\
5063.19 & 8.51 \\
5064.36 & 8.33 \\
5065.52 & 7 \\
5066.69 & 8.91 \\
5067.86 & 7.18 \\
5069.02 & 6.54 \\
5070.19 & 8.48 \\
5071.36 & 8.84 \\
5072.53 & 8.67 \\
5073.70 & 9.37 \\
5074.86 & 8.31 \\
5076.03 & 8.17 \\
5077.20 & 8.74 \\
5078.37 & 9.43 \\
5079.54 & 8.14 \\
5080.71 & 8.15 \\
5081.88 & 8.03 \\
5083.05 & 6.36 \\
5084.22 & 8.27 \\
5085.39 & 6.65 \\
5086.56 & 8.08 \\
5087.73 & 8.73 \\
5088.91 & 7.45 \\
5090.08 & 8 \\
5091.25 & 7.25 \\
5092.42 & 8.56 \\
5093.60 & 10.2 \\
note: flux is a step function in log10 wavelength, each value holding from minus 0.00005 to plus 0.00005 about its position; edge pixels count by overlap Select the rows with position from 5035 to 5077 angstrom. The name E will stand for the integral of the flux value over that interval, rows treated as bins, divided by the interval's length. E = 8.63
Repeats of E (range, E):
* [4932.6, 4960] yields 10.18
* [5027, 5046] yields 8.63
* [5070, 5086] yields 8.25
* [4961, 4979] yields 9.92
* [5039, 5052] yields 8.60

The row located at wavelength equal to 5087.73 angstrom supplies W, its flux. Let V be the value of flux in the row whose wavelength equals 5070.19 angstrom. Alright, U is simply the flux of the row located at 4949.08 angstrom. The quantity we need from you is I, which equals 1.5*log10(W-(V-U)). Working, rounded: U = 11.9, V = 8.48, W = 8.73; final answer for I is 1.63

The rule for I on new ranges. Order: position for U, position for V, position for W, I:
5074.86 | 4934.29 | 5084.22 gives 1.19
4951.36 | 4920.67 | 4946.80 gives 1.76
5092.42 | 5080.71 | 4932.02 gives 1.54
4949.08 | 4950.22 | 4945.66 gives 1.41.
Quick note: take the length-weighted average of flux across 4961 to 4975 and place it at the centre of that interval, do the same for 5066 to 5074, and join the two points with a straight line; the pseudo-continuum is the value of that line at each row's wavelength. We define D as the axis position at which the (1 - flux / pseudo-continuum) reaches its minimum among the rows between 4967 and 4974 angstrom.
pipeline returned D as 4971.92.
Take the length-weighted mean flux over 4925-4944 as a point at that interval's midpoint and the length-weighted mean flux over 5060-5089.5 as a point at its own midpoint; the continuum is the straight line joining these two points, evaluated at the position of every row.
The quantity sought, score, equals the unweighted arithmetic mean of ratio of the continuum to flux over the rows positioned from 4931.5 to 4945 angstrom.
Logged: 1.05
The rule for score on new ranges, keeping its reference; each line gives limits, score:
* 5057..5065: 0.92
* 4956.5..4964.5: 1.15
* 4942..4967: 1.02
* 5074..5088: 1.01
